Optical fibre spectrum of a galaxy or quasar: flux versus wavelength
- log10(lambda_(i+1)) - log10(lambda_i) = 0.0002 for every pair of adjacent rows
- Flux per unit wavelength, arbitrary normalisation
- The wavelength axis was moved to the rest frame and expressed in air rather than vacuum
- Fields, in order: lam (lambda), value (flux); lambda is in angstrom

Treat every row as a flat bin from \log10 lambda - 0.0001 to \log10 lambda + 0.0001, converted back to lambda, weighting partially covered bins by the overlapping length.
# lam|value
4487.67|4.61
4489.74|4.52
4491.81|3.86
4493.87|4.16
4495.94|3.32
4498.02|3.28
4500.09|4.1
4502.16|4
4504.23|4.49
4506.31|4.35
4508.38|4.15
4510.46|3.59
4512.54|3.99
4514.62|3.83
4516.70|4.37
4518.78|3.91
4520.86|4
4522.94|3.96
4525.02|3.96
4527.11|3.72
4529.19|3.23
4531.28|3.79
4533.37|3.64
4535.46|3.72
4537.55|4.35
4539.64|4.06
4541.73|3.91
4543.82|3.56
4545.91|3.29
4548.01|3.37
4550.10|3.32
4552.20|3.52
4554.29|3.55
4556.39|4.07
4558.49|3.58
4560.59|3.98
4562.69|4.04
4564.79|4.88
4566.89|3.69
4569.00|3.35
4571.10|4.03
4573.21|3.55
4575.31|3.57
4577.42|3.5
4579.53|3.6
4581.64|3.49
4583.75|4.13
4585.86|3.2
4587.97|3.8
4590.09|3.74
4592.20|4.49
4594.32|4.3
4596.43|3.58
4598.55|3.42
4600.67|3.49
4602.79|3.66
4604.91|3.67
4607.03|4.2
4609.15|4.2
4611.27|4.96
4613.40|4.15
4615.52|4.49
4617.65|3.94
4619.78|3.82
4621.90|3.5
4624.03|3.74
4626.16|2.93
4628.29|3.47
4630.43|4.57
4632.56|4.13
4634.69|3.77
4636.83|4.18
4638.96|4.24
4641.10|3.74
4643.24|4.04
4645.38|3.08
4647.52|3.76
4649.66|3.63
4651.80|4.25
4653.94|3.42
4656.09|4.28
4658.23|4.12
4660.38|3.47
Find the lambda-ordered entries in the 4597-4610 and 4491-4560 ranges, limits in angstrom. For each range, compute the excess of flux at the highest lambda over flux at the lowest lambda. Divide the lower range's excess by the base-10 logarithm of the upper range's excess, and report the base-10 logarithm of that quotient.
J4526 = 0.41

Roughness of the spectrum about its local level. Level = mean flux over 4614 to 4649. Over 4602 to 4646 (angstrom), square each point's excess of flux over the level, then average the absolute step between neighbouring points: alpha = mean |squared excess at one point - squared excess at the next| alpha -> 0.33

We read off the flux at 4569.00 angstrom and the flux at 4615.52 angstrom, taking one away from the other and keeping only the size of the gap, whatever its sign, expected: 1.1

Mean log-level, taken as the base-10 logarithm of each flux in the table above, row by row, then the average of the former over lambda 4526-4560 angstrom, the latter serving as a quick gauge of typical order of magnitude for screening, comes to 0.563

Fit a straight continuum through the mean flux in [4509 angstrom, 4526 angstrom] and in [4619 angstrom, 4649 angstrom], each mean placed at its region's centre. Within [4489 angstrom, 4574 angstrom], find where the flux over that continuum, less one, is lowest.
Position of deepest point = 4529.19 angstrom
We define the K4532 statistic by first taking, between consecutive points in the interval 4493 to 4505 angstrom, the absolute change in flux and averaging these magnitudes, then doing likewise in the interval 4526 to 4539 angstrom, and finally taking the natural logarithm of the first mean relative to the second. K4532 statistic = 0.18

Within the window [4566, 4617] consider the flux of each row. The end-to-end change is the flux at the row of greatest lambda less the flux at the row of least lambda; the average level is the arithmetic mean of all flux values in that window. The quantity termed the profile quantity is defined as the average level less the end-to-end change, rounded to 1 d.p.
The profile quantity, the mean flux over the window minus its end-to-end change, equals 3.0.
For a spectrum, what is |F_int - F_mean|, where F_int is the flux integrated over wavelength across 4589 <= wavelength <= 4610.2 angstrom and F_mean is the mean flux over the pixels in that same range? 78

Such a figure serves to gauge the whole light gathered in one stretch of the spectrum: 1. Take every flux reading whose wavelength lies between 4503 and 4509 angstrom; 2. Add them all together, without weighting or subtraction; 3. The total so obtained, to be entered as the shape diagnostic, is 13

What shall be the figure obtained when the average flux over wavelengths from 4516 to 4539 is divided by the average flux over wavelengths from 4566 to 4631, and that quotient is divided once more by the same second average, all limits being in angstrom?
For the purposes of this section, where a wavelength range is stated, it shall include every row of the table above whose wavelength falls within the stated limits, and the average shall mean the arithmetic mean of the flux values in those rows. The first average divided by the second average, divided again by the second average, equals 0.267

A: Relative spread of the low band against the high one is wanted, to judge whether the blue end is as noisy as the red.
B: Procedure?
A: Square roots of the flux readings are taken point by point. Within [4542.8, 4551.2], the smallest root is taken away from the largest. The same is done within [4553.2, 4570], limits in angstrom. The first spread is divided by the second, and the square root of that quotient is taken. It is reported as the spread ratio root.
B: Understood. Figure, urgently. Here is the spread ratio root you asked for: 0.4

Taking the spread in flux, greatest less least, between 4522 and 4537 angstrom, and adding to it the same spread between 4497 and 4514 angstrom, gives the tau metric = 1.94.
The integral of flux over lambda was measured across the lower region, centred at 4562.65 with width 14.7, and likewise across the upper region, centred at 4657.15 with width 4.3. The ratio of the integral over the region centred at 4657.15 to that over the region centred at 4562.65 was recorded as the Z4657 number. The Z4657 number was 0.3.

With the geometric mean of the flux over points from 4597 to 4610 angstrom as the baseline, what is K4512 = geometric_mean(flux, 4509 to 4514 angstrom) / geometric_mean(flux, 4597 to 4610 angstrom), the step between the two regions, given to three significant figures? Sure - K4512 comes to 1.01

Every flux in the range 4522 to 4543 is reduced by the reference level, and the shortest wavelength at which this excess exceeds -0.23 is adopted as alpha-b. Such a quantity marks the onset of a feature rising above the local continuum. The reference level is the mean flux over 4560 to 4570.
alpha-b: 4522.94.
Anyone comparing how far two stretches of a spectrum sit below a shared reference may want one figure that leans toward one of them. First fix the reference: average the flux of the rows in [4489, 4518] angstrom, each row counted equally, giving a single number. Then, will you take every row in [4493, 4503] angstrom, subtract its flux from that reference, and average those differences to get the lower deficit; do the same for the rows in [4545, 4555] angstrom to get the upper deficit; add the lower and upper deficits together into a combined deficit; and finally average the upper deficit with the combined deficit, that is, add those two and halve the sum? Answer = 0.7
